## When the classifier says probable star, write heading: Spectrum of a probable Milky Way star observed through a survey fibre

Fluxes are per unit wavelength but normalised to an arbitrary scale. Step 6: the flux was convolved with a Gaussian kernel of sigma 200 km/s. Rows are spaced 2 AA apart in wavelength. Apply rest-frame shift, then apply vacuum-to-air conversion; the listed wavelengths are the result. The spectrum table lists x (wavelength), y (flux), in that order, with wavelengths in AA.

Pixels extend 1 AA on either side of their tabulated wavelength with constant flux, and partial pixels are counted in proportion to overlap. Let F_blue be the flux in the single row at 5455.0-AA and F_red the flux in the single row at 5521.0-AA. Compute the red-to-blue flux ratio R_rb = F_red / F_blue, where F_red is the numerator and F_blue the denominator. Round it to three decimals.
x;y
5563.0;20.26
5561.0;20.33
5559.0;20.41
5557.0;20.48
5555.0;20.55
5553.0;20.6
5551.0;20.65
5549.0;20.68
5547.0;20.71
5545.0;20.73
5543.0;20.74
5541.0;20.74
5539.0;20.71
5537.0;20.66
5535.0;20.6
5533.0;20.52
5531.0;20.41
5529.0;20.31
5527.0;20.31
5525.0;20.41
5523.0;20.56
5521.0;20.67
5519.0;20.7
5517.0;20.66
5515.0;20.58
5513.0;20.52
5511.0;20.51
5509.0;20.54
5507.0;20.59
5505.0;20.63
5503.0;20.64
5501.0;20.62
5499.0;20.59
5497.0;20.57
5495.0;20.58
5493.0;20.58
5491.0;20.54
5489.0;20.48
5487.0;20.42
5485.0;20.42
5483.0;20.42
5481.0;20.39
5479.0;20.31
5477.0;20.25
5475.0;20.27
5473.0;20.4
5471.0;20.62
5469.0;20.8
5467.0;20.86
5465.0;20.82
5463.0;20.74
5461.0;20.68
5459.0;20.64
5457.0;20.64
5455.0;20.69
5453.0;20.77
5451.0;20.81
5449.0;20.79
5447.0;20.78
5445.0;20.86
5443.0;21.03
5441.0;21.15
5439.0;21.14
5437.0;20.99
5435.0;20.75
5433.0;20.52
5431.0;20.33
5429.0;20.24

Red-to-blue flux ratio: 0.999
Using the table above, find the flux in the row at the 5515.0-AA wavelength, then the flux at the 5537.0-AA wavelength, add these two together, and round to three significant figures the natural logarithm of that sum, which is 3.72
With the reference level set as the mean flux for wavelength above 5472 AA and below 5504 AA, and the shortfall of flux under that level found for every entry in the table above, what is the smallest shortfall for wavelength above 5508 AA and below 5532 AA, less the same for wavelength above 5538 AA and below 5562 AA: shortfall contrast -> 0.0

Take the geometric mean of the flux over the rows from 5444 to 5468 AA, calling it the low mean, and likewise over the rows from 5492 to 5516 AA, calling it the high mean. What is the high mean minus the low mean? -0.18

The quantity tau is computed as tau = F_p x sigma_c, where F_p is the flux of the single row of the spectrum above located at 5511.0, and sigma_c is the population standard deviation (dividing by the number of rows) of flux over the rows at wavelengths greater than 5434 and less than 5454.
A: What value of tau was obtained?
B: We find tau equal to 3.0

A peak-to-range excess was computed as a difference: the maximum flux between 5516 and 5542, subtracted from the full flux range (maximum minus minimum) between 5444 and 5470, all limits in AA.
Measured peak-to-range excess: -20.5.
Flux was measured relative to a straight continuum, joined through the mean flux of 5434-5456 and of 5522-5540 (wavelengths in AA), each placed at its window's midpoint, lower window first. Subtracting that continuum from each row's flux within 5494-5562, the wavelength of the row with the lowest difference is 5527.0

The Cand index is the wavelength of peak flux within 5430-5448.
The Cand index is 5441.0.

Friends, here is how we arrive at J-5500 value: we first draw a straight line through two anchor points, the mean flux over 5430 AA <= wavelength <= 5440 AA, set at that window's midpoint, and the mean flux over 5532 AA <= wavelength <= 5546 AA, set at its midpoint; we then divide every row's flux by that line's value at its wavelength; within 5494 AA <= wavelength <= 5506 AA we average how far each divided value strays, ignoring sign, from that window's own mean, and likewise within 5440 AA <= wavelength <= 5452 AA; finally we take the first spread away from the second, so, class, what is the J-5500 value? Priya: 0.0046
